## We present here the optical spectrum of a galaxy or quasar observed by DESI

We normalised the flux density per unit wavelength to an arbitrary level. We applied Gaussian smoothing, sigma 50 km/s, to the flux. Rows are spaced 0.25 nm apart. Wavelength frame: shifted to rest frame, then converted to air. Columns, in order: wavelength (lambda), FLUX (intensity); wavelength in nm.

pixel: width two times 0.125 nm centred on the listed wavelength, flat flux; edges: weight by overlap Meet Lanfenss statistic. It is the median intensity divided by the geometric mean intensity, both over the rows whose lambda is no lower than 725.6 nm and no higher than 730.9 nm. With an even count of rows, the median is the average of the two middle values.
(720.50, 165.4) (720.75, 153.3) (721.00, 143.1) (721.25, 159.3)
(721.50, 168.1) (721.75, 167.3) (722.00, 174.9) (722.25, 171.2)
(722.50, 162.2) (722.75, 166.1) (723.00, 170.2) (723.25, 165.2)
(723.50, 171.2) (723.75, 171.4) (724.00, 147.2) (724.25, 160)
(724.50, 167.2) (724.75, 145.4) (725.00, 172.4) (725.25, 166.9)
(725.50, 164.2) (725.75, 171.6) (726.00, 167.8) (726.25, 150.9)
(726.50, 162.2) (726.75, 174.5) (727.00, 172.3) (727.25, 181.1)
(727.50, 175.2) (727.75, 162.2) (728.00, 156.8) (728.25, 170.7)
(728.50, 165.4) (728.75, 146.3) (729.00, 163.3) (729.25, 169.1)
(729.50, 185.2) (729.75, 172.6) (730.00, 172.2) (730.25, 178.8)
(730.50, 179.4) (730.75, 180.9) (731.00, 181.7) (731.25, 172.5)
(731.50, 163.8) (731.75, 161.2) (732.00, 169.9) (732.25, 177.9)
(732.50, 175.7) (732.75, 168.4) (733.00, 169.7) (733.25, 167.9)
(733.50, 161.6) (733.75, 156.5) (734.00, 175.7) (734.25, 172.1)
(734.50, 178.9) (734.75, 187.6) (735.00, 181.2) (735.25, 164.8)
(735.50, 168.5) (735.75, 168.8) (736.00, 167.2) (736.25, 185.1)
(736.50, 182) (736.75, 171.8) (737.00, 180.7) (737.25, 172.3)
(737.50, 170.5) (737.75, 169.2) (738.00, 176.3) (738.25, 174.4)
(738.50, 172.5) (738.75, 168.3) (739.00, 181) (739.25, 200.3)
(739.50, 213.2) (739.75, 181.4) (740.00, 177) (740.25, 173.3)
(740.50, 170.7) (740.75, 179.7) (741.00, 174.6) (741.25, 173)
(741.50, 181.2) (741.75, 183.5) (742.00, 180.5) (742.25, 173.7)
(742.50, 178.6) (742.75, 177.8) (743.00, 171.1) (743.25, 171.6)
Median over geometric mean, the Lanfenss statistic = 1.01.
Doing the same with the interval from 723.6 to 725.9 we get 1.03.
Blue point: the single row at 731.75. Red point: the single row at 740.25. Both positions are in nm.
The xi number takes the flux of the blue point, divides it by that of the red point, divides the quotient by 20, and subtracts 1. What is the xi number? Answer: -0.953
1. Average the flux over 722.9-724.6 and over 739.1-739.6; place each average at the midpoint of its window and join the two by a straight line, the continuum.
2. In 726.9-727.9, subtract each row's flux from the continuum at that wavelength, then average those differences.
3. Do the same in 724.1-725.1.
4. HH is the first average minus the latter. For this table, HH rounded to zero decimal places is -4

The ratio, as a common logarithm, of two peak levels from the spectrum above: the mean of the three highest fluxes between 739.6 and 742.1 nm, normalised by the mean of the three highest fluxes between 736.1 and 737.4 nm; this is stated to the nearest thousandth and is -0.001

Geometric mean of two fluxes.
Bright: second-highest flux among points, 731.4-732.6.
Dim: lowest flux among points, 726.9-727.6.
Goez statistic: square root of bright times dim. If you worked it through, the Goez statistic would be 174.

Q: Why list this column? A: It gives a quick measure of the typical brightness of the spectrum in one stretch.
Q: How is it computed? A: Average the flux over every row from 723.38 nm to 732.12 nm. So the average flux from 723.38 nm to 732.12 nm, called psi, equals 168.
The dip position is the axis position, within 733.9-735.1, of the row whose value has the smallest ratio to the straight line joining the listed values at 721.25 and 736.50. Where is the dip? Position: 734.25 nm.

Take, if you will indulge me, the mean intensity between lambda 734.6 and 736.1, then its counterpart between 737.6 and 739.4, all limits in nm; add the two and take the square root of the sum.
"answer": 18.7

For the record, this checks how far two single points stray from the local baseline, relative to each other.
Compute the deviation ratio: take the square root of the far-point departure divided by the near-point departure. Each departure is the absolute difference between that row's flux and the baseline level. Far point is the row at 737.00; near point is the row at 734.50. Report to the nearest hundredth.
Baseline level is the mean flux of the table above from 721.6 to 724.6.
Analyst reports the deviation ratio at 1.07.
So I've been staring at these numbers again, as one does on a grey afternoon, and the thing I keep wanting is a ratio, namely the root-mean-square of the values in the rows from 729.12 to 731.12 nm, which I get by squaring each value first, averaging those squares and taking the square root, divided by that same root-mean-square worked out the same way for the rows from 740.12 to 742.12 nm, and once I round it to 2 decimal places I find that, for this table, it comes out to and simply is 1.00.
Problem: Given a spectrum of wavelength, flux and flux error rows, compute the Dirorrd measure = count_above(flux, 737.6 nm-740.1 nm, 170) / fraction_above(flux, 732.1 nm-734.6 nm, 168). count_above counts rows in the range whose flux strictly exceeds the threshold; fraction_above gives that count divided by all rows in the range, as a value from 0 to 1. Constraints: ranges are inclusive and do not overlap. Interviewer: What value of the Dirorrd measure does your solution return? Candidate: 11.4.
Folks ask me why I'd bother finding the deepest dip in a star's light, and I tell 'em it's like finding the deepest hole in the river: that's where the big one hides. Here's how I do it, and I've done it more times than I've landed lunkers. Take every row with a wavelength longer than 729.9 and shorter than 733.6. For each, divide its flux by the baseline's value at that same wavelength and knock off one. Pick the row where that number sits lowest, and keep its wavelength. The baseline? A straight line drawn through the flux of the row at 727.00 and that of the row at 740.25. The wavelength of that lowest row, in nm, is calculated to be 731.75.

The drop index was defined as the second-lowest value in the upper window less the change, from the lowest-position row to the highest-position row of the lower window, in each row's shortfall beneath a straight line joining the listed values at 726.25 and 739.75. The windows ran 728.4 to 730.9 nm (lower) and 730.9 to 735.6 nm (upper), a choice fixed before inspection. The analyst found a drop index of 172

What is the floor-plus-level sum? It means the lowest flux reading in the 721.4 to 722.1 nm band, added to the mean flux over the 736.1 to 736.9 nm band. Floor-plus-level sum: 347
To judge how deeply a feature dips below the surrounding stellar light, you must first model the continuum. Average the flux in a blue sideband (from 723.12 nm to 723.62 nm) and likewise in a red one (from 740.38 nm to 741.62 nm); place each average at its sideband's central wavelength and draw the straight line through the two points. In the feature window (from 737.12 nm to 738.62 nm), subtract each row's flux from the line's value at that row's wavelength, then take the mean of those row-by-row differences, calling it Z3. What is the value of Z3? 2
